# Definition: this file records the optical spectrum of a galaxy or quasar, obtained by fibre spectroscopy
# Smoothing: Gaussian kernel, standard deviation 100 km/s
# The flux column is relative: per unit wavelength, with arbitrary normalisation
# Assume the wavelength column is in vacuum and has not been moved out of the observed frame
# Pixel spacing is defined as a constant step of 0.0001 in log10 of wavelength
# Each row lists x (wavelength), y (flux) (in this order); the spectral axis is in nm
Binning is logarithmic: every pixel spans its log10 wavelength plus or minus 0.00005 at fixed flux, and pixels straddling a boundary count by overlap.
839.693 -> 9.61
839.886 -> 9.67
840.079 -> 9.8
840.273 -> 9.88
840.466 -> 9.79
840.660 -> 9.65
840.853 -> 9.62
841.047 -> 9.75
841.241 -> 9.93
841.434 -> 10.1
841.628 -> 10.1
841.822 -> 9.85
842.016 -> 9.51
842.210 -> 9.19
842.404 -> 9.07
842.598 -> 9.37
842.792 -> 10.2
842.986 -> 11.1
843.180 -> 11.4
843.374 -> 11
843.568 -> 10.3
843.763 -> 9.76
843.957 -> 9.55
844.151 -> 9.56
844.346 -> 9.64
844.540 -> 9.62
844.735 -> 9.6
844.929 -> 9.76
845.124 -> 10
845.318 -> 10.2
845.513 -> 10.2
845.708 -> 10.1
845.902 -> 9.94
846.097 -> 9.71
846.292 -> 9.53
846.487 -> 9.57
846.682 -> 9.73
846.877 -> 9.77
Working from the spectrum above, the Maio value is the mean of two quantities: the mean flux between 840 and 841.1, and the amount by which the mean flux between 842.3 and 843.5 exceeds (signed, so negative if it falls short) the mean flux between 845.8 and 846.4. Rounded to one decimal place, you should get 5.2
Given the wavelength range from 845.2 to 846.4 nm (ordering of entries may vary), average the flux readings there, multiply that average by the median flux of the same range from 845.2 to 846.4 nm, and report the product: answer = 100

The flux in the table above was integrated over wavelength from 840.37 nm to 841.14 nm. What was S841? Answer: 7.5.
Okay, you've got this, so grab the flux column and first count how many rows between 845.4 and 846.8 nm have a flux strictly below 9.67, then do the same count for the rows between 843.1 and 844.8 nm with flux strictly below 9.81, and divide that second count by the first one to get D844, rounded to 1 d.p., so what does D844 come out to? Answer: 3.0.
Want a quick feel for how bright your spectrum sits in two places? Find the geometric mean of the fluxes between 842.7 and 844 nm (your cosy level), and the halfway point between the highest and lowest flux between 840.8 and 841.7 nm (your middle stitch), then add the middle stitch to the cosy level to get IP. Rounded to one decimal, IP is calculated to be 20.3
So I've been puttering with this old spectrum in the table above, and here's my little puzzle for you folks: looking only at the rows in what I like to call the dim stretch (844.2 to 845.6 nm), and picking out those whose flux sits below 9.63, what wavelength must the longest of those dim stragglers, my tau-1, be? 844.735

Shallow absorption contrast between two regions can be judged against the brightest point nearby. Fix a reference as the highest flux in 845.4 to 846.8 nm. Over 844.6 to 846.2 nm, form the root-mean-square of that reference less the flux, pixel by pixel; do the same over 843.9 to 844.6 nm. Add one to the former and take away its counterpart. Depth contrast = 0.73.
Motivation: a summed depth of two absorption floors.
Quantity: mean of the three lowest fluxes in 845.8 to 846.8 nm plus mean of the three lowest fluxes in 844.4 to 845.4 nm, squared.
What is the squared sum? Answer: 371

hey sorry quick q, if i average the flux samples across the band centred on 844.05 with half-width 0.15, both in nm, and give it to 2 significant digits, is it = 9.6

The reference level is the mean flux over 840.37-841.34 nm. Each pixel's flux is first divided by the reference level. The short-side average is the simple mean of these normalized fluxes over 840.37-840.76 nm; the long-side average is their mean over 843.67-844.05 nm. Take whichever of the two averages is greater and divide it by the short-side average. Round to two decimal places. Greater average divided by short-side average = 1.00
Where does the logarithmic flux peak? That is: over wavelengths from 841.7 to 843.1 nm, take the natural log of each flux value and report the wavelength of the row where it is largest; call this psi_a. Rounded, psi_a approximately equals 842.986 nm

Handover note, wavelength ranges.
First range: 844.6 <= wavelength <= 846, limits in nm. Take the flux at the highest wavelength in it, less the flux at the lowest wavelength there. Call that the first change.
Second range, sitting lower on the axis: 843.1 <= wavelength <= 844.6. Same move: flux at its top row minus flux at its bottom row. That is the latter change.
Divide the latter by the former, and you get -5.2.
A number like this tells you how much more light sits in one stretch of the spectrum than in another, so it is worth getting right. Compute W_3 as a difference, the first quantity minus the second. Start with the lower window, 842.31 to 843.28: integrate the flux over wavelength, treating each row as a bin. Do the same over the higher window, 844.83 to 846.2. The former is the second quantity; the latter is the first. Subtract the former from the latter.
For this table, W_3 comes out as 4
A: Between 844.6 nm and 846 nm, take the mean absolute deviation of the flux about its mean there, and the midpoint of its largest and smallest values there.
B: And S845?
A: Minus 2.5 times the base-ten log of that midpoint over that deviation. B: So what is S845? -4.4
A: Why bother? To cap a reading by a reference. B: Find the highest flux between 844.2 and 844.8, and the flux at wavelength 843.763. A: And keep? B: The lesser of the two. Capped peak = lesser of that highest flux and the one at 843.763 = 9.64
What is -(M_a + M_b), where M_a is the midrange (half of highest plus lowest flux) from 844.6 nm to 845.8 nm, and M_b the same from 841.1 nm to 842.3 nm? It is -19.5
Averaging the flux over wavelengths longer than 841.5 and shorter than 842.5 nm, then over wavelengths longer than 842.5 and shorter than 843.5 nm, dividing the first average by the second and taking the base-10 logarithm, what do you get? -0.046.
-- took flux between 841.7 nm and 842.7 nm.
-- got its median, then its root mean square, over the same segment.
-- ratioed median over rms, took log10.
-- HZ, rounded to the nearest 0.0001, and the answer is -0.0015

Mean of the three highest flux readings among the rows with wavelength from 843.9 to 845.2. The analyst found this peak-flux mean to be 9.8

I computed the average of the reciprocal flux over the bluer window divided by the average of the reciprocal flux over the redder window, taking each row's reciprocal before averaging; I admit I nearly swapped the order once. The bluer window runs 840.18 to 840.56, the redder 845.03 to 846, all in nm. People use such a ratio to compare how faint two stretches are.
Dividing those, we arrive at 1.03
